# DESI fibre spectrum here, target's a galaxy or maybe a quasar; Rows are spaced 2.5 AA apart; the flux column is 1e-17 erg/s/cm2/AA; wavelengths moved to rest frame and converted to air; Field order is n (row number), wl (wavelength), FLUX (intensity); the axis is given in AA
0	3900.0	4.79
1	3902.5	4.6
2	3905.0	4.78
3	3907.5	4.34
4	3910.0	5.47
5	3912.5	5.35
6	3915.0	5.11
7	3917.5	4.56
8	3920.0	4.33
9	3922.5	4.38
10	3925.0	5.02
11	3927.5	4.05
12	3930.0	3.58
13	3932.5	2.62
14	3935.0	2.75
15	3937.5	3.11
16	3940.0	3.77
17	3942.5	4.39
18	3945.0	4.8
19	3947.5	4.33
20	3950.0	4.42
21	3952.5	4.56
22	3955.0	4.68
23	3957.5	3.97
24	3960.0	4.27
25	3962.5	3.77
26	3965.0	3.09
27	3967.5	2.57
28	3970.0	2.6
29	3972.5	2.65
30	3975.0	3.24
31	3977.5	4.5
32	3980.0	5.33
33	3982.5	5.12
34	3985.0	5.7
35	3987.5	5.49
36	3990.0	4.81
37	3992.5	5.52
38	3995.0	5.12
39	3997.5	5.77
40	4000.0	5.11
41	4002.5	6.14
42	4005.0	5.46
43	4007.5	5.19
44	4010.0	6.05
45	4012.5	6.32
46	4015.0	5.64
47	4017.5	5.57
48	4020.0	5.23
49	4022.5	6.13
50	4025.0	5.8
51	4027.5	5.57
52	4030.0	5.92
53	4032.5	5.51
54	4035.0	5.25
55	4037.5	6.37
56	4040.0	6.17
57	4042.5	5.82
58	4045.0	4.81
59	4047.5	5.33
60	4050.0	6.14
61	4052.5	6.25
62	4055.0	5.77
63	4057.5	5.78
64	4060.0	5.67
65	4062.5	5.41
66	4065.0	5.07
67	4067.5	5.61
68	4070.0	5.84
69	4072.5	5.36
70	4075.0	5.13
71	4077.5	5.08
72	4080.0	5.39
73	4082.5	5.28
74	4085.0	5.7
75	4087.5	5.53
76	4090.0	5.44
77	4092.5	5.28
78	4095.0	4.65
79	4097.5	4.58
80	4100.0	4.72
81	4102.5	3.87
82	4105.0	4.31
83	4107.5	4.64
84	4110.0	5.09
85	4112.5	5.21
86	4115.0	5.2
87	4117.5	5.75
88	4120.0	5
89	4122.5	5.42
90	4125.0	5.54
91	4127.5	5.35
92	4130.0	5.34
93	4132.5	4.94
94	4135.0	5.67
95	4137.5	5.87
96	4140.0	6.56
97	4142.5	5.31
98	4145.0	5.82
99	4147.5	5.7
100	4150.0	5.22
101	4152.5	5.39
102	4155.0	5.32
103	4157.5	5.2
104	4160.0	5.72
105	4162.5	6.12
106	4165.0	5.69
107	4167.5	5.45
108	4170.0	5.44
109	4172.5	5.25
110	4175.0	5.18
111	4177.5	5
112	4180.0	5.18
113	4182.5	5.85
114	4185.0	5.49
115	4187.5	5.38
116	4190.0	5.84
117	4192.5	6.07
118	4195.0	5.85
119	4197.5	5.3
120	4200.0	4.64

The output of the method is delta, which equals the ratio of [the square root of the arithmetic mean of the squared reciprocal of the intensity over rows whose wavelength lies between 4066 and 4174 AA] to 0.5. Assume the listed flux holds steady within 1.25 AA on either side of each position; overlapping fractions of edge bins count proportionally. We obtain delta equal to 0.381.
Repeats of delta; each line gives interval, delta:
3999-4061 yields 0.352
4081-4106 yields 0.414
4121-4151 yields 0.362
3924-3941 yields 0.600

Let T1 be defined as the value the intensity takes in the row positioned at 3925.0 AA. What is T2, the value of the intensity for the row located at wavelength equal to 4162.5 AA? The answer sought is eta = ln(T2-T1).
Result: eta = 0.1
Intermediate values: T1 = 5.02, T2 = 6.12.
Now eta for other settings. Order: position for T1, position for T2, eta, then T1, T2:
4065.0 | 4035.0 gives -1.7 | 5.07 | 5.25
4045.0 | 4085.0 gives -0.1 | 4.81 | 5.7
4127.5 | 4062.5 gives -2.8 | 5.35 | 5.41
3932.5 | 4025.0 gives 1.2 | 2.62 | 5.8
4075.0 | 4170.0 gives -1.2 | 5.13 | 5.44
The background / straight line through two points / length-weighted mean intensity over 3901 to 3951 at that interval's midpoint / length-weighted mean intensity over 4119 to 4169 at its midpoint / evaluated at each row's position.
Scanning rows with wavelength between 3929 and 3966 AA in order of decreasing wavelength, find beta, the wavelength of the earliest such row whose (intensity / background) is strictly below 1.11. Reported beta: 3965.0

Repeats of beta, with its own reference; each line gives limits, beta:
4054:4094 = 4092.5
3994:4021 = 4020.0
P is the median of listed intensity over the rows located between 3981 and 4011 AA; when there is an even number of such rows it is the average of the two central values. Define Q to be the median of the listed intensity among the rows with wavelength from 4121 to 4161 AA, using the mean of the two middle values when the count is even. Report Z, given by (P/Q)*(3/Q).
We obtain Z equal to 0.56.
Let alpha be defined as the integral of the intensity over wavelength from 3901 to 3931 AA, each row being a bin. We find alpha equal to 139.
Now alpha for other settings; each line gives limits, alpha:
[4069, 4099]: 158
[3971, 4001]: 145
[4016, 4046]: 171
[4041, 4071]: 169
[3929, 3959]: 118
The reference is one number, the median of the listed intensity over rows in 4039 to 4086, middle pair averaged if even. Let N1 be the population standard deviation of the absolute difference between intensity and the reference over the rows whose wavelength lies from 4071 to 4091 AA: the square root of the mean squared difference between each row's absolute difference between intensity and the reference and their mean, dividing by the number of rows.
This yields 0.16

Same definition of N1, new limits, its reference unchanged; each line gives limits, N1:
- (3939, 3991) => 0.90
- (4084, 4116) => 0.49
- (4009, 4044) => 0.24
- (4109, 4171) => 0.21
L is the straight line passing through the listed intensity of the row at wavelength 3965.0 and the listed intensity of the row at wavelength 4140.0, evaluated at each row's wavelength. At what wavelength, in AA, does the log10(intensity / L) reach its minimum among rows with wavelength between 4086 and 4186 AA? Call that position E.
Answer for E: 4102.5 AA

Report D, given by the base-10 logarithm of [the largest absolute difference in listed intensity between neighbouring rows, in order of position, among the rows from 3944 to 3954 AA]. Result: -0.33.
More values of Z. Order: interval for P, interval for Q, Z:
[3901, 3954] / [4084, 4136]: 0.49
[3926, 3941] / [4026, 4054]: 0.30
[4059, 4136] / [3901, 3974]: 0.84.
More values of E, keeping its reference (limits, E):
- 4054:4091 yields 4077.5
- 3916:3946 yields 3932.5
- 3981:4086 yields 4077.5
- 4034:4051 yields 4045.0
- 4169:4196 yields 4177.5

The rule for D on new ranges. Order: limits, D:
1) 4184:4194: -0.34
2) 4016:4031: -0.05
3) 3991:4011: 0.01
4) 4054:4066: -0.47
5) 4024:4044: 0.05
